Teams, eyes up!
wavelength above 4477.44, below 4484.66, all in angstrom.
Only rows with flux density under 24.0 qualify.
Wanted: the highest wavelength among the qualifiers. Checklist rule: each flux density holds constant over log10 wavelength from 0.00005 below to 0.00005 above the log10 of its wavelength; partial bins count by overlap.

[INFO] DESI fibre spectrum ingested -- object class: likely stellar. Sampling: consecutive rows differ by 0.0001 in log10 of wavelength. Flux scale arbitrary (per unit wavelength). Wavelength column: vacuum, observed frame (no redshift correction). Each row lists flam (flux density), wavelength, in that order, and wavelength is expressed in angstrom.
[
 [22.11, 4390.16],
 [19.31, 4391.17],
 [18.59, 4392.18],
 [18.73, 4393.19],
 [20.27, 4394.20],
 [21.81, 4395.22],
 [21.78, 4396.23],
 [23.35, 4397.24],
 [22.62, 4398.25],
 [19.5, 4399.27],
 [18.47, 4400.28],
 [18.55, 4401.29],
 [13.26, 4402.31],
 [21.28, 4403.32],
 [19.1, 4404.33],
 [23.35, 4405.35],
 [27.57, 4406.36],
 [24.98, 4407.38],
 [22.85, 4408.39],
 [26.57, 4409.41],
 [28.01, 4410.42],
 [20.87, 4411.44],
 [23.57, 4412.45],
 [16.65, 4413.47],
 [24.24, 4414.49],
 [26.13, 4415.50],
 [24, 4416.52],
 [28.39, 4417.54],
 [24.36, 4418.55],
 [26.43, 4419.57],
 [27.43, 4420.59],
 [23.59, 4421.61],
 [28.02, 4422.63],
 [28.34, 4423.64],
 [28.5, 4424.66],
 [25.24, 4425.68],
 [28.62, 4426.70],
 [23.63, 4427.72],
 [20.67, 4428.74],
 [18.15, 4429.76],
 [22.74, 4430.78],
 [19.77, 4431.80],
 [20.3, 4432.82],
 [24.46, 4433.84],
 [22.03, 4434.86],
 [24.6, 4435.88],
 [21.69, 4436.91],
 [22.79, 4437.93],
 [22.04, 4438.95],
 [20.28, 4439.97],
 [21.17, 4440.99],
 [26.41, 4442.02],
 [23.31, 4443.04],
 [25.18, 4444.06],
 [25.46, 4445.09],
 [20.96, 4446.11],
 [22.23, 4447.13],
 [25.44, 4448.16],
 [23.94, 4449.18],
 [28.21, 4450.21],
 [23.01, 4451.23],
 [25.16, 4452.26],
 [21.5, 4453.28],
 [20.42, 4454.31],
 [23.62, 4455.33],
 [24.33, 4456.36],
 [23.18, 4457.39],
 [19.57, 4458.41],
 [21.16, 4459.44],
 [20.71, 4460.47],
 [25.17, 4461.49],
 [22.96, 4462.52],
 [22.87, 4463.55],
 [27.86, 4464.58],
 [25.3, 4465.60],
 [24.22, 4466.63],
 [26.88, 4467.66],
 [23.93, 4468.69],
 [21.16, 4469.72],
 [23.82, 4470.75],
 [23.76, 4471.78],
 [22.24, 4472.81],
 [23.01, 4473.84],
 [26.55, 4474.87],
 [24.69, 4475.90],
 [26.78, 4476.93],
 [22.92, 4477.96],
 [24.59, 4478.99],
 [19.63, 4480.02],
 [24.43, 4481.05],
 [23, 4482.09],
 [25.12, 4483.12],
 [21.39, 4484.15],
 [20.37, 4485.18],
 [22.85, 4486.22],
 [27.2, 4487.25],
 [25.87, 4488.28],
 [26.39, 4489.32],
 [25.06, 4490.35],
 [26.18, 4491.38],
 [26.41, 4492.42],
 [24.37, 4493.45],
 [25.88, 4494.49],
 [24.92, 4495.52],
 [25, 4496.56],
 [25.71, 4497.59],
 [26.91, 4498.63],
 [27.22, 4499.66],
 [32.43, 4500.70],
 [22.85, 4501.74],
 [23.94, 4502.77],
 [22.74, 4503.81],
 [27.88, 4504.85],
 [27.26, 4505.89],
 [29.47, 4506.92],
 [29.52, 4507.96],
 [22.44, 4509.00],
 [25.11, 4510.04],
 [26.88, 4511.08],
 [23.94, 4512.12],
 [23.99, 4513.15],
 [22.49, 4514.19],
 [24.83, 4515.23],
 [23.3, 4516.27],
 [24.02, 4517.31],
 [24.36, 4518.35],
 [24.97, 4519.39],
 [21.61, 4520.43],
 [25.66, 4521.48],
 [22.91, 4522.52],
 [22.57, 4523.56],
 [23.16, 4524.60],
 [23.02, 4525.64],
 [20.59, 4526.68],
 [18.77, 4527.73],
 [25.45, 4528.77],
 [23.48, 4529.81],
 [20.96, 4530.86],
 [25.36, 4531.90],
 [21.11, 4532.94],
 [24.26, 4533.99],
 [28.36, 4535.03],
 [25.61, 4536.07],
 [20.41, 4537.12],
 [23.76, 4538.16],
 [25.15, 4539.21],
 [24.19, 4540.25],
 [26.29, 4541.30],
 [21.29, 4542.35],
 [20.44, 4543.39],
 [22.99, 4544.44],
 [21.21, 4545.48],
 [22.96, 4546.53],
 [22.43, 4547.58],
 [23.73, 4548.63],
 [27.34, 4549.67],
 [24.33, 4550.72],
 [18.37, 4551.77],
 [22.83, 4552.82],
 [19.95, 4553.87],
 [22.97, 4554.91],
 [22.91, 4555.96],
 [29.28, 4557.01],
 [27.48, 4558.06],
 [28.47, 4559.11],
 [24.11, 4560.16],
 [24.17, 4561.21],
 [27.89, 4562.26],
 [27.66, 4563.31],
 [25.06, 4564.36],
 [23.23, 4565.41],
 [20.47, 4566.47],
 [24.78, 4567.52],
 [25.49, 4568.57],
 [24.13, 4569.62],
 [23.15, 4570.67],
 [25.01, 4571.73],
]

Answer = 4484.15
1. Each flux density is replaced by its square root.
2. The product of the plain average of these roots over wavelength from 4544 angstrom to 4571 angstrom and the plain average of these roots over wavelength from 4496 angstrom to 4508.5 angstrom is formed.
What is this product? 25.3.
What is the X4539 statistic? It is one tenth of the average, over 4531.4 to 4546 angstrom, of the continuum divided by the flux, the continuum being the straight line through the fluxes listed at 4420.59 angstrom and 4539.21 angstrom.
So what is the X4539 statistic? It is 0.108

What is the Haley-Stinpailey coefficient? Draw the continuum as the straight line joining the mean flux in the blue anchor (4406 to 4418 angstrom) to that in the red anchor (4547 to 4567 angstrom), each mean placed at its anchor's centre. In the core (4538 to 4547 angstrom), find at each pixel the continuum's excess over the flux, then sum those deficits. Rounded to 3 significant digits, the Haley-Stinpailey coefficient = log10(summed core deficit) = 1.04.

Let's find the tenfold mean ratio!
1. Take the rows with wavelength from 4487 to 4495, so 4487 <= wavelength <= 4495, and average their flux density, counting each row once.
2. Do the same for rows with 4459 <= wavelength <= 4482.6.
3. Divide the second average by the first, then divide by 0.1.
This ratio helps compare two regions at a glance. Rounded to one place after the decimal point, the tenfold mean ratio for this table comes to 9.2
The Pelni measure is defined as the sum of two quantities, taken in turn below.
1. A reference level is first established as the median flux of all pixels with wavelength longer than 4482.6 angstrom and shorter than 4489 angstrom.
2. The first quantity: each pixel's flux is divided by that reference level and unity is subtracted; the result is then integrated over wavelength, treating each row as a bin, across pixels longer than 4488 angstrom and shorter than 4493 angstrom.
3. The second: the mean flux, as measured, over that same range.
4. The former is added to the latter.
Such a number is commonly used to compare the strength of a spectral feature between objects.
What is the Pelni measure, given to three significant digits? 26.4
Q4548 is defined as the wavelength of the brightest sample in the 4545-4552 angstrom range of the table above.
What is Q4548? 4549.67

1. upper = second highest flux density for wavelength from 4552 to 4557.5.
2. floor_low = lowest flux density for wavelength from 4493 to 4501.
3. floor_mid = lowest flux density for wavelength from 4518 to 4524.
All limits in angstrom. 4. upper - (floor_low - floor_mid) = 20.2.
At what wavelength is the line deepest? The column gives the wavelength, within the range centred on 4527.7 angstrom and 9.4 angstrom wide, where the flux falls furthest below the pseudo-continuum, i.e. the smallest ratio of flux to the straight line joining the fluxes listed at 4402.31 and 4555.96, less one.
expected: 4527.73 angstrom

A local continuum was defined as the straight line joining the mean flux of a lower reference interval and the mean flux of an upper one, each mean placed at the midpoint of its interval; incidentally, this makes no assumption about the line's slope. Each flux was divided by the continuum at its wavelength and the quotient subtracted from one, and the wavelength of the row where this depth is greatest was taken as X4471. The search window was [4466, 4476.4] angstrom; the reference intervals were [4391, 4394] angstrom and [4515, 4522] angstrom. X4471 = 4469.72 angstrom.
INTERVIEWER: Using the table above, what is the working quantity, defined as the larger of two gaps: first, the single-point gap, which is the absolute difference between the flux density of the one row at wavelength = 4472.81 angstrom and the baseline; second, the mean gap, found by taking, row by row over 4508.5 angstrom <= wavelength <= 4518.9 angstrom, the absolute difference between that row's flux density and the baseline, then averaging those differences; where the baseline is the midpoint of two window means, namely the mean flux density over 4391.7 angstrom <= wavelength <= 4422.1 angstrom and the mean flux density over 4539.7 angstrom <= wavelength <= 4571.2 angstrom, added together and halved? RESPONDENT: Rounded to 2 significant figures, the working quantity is 1.2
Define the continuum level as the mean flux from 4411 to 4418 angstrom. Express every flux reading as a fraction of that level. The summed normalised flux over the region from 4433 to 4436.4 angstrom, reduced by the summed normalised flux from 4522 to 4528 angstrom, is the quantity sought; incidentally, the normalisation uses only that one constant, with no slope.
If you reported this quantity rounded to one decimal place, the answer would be -2.6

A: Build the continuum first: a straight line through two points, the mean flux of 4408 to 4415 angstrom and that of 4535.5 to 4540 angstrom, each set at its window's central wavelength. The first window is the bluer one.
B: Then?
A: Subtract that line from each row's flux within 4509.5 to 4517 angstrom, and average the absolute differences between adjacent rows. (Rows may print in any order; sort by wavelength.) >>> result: 1.7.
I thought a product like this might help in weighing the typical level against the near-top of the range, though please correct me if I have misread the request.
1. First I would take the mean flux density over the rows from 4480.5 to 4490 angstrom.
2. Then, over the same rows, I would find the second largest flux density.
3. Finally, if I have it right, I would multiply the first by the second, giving 635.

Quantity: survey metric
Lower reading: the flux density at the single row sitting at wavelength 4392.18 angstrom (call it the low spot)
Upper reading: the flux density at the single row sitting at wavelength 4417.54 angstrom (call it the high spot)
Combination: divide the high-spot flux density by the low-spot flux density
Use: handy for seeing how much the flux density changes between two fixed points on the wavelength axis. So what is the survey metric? 1.53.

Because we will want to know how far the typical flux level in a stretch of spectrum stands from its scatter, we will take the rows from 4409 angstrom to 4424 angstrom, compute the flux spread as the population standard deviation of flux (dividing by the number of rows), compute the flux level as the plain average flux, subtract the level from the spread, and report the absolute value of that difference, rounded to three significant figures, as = 22.0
